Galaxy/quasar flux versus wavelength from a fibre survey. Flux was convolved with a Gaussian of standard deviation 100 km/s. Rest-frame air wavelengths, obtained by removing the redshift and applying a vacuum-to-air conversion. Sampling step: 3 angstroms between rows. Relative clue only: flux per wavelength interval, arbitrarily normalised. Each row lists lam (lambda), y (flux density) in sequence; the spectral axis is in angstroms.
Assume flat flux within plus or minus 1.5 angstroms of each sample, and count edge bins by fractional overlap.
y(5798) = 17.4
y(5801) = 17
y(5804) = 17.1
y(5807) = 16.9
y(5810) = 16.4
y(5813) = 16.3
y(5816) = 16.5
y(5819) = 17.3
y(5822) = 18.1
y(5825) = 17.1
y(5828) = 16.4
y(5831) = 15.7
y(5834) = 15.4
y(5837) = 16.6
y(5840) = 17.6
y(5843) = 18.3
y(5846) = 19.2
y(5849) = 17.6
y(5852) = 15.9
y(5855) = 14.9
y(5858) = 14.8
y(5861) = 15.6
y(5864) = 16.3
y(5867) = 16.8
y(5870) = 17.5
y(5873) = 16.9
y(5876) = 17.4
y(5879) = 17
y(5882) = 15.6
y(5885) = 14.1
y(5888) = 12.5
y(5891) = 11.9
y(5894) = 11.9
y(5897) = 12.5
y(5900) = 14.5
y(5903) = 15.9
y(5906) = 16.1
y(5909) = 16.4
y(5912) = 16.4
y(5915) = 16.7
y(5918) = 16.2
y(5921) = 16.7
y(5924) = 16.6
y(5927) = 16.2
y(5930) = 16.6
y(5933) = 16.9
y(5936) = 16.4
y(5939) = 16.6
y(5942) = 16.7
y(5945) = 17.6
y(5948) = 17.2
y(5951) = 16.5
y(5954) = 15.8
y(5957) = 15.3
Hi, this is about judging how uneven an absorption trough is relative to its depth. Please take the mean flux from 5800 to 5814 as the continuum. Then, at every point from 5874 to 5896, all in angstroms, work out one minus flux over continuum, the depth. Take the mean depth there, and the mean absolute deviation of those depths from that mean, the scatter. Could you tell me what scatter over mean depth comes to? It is 0.8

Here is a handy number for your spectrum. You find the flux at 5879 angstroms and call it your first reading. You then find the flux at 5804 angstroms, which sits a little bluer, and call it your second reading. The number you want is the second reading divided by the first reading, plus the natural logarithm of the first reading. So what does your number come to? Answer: 3.84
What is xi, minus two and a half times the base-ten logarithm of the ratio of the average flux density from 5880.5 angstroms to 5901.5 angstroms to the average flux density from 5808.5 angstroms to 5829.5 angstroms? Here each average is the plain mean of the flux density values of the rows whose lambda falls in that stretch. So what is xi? 0.26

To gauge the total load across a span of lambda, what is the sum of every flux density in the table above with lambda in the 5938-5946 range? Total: 50.9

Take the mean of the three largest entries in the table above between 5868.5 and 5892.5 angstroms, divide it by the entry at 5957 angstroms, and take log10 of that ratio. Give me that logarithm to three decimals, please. 0.053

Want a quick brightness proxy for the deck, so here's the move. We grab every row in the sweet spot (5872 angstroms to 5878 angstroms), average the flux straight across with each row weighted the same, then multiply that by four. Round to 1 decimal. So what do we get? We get 68.6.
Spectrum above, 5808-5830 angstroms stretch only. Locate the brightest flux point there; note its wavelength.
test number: 5822 angstroms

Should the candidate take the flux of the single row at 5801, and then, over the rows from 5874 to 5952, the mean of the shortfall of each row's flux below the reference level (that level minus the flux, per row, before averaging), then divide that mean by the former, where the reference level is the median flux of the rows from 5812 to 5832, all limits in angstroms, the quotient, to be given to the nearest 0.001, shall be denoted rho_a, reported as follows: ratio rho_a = 0.045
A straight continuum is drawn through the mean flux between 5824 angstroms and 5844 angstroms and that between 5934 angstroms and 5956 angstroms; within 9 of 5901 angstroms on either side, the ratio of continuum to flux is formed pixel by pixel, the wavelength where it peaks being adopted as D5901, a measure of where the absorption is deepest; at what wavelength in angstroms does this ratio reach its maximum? 5894 angstroms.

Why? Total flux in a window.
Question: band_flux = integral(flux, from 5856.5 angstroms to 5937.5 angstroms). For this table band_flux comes 1267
